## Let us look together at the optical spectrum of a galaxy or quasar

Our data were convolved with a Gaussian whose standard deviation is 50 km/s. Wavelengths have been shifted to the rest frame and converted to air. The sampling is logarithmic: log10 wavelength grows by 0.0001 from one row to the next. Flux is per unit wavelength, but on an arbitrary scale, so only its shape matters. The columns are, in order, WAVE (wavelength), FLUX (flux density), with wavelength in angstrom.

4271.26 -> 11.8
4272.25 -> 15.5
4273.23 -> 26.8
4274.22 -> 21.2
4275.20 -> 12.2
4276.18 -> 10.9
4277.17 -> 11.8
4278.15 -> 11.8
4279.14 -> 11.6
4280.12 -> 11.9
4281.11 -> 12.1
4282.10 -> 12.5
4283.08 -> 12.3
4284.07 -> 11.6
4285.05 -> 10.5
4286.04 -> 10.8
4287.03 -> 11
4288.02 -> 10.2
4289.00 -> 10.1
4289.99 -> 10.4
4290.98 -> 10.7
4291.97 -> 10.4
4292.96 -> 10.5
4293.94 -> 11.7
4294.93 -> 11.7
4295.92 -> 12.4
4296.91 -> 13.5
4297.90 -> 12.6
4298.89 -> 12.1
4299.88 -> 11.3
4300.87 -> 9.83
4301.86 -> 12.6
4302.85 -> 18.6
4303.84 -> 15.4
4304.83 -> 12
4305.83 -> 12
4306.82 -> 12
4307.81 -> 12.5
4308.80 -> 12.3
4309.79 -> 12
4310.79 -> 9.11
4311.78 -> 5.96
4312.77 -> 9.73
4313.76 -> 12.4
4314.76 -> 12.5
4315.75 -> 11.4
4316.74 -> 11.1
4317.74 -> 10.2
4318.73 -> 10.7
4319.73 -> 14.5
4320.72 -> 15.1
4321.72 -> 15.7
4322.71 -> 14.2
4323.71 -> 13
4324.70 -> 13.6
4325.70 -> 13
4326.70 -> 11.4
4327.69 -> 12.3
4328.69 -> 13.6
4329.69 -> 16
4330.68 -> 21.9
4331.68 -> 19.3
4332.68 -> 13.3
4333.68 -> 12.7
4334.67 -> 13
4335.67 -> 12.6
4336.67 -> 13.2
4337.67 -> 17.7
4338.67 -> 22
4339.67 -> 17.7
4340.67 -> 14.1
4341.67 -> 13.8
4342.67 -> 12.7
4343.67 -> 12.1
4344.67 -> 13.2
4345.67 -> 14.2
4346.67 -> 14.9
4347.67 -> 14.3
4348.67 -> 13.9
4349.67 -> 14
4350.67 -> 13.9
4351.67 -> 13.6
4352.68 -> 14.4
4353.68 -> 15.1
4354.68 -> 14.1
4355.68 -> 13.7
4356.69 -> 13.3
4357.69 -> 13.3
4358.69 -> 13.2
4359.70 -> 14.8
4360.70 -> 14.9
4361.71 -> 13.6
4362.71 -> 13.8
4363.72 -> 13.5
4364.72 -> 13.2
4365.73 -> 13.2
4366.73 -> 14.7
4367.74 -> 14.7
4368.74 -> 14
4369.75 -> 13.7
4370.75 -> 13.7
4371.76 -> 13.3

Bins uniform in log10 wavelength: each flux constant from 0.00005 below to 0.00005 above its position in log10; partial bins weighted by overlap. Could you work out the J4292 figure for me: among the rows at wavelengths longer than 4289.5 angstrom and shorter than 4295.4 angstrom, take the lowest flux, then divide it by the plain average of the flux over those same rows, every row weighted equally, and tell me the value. 0.954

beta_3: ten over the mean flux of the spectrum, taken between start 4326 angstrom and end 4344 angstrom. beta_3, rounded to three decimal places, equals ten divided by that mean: 0.668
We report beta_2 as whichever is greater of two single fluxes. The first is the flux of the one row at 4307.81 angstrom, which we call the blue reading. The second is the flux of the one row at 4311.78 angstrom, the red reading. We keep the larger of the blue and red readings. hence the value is 12.5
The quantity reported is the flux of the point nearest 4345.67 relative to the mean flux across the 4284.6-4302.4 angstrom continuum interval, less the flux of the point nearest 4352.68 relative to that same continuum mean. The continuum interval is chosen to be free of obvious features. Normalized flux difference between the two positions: 0.0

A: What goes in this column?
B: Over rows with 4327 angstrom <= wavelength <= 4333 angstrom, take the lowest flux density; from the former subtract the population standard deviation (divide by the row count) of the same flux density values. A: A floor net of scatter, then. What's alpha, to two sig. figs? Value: 8.8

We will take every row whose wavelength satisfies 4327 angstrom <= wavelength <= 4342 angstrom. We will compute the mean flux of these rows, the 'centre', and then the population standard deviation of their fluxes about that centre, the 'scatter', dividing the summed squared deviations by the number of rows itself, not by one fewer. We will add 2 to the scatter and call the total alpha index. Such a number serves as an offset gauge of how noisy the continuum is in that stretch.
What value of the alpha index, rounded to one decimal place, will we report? 5.3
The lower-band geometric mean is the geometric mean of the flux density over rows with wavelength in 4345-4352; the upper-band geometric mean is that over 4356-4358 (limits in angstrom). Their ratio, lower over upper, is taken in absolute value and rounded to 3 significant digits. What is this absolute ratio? 1.06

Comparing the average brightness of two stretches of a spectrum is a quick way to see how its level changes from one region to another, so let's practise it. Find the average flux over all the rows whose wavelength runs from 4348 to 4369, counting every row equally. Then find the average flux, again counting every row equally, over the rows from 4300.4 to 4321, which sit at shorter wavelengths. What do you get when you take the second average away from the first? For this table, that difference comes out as 2.0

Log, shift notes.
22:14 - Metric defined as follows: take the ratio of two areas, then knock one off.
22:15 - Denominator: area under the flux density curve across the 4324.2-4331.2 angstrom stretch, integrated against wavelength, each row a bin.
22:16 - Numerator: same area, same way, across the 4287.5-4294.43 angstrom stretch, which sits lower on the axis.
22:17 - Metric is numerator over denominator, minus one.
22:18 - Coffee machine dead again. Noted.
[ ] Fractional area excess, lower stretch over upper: -0.28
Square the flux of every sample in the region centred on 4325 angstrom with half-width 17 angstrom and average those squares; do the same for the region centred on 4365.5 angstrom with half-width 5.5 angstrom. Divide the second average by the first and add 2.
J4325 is 3.0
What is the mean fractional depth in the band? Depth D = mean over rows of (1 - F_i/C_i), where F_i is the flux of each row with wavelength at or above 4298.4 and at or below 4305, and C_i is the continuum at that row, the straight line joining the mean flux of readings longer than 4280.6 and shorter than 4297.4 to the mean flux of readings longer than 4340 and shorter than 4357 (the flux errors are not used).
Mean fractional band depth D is -0.11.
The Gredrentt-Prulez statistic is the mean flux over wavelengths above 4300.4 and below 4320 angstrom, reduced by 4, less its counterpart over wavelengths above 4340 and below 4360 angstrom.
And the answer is -6.0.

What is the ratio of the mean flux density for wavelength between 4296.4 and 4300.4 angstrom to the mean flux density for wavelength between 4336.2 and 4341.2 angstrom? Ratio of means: 0.73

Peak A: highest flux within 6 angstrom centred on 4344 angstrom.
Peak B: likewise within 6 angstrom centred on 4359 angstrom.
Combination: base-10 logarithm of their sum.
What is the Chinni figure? 1.47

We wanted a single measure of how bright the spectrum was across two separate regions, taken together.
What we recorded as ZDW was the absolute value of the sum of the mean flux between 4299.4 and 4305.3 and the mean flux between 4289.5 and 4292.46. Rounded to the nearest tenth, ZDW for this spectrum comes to 23.8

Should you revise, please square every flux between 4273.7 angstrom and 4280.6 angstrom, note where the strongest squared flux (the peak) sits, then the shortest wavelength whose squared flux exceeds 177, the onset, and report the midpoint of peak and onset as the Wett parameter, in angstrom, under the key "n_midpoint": 4274.2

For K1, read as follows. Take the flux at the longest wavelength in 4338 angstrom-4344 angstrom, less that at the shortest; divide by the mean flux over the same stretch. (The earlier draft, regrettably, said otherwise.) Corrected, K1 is -0.64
